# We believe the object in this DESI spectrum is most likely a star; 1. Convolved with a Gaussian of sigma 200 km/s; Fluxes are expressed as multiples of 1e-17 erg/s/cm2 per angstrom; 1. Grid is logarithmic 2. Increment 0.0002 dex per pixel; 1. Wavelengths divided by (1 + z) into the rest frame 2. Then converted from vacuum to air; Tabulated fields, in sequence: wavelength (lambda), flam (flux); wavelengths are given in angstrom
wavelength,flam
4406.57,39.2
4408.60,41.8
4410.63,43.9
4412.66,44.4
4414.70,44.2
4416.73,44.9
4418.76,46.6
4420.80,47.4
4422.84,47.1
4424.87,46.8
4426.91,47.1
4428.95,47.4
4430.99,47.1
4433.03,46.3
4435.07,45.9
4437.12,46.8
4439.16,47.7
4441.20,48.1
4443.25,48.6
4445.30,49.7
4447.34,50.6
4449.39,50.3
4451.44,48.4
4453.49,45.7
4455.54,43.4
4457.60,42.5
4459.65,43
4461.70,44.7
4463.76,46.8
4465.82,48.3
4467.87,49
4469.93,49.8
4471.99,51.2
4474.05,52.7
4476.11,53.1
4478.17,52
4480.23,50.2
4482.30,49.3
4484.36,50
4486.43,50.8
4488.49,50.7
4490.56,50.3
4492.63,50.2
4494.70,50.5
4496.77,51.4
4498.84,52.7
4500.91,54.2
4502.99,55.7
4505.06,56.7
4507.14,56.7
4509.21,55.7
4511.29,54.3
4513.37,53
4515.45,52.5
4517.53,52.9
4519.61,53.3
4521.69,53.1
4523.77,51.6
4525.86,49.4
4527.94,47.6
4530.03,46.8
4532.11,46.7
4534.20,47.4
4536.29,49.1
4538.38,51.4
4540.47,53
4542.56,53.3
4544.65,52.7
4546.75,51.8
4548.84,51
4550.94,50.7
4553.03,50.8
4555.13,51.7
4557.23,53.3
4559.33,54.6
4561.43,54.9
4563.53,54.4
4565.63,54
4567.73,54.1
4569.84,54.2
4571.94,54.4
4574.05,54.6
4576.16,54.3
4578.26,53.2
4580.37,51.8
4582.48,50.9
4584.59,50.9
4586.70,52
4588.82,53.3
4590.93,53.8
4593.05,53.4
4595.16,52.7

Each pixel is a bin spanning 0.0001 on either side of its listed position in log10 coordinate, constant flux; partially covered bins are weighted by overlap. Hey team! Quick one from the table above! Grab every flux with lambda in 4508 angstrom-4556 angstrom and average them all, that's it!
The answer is 51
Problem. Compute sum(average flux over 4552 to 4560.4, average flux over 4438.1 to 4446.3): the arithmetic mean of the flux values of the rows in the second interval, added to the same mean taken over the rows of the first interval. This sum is 101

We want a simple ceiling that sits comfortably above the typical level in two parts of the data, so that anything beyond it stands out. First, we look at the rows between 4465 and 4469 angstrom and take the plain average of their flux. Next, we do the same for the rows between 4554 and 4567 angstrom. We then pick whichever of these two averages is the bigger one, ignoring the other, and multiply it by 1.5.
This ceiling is 80.7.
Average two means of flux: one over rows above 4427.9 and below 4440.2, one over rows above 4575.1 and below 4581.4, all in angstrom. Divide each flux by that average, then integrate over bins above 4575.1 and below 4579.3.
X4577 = 4.5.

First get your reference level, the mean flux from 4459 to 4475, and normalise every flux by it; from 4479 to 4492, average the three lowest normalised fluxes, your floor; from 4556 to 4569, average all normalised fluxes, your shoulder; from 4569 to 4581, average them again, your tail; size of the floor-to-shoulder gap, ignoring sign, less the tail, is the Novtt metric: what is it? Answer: -1.02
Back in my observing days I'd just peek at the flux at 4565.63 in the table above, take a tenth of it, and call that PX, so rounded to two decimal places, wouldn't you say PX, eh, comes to 5.40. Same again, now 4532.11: 4.67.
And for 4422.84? 4.71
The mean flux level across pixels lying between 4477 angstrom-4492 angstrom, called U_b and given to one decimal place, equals 50.5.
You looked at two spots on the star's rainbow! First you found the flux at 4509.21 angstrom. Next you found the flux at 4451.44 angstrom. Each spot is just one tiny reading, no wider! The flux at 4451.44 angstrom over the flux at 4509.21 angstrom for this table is 0.87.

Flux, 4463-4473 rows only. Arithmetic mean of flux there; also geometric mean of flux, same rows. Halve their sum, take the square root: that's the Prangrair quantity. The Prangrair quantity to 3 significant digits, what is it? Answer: 7.00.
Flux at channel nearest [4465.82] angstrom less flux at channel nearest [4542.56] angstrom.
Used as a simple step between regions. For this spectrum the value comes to -5.0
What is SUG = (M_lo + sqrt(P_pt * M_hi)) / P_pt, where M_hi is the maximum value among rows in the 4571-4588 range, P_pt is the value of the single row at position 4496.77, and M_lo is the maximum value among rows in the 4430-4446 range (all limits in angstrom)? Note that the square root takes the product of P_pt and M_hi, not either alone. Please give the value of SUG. 2.00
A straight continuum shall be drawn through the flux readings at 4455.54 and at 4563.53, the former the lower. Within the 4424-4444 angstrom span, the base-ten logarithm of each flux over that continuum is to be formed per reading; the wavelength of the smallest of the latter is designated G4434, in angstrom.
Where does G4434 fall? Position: 4435.07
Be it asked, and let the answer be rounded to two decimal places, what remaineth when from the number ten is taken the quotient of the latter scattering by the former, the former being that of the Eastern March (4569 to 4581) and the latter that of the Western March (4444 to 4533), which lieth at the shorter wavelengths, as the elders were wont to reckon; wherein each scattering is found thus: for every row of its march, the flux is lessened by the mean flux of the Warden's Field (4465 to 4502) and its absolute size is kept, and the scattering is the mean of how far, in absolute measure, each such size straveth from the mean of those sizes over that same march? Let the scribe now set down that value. 7.83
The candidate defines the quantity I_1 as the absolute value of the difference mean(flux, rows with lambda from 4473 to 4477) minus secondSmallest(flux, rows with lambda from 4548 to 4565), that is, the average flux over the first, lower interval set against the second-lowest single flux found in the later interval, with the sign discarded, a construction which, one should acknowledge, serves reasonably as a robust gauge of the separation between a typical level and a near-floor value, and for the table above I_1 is 2.1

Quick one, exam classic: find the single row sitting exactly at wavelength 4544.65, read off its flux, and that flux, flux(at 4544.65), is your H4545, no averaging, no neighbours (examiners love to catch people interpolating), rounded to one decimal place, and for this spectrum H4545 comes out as 52.7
